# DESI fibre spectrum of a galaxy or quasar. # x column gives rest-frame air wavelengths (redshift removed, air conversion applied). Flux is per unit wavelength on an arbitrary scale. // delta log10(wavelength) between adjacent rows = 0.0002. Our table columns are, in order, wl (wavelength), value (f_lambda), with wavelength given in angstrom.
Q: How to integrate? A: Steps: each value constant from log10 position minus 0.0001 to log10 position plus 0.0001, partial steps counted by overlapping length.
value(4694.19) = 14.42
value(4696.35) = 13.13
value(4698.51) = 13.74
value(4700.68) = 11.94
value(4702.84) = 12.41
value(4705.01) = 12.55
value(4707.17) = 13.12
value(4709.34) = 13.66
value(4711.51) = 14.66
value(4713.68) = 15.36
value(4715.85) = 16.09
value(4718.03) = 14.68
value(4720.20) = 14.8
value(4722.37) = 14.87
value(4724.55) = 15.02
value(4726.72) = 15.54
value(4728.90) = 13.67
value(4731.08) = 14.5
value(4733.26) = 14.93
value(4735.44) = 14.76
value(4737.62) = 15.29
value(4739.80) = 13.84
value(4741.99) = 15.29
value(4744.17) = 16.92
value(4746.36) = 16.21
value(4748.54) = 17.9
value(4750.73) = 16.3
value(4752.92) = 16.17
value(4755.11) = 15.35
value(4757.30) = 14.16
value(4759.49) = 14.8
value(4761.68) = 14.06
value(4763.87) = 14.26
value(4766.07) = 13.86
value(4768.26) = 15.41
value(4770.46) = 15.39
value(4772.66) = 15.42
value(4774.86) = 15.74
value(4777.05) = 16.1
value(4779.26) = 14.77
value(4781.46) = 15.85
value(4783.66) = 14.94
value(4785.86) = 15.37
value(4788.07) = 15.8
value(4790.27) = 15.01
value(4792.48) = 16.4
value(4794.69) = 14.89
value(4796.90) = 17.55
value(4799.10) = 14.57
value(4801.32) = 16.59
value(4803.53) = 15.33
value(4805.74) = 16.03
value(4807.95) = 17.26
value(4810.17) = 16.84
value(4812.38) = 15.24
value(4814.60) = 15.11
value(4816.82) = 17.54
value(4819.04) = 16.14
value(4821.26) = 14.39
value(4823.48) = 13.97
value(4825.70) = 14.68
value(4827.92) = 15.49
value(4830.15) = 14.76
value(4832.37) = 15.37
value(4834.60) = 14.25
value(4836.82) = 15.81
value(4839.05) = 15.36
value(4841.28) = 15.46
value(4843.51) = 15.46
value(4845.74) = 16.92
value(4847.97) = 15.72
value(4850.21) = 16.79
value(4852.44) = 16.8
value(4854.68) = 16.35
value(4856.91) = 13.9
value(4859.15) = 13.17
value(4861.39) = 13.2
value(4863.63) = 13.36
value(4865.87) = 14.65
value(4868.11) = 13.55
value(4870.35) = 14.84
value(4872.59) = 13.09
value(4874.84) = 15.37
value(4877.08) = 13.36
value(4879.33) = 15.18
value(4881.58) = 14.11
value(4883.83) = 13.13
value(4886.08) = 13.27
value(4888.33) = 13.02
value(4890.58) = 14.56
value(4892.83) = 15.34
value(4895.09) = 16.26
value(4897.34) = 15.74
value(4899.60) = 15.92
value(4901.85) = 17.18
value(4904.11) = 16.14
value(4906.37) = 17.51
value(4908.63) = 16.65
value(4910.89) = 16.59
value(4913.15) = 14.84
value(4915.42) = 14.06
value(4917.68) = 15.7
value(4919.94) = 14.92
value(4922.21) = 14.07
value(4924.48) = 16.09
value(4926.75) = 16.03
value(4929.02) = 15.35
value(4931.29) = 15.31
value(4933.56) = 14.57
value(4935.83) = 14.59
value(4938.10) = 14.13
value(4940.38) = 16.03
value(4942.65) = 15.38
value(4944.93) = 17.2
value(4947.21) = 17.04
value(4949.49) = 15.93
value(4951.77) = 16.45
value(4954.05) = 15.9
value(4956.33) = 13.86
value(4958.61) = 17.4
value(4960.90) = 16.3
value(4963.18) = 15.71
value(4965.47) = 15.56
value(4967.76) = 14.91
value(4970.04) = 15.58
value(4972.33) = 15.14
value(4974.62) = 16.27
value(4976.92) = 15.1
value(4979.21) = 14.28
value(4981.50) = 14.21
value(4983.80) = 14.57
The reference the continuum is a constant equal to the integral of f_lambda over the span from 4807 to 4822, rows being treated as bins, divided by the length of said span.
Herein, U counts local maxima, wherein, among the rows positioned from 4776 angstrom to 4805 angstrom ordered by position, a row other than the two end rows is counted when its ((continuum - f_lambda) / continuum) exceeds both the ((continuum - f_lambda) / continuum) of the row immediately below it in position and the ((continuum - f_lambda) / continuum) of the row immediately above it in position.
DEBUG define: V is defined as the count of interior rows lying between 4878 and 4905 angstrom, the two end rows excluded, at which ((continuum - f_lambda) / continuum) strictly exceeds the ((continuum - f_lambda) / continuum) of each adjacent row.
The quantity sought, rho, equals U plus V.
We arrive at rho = 8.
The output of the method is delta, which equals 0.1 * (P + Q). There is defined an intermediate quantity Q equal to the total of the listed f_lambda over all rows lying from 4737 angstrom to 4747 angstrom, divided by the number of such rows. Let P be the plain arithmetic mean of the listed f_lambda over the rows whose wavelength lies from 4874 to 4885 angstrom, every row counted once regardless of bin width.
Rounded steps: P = 14.2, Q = 15.5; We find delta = 2.97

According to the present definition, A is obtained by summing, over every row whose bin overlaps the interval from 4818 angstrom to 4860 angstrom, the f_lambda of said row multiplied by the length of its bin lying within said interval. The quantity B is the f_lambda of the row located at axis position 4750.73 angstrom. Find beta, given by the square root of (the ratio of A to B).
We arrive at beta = 6.28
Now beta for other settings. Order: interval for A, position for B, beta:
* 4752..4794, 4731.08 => 6.63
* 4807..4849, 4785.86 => 6.52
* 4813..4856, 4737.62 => 6.62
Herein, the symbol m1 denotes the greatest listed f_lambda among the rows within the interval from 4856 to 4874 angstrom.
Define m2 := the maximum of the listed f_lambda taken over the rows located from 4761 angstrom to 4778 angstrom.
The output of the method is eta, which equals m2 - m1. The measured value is 1.3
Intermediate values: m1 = 14.84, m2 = 16.1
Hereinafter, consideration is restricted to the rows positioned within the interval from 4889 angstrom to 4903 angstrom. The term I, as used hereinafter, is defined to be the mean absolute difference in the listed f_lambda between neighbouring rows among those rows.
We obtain 0.73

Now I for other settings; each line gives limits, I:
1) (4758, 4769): 0.72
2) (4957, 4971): 0.63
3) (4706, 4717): 0.74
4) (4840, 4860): 0.92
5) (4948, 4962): 1.55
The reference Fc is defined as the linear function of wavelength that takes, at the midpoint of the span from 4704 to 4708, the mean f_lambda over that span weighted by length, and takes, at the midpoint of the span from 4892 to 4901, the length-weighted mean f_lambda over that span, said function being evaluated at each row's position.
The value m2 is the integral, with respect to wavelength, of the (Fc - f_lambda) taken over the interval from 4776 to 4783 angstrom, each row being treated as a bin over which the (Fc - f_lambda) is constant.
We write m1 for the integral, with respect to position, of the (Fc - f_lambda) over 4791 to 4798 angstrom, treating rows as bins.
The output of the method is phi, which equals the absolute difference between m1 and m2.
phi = 3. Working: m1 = -14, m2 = -11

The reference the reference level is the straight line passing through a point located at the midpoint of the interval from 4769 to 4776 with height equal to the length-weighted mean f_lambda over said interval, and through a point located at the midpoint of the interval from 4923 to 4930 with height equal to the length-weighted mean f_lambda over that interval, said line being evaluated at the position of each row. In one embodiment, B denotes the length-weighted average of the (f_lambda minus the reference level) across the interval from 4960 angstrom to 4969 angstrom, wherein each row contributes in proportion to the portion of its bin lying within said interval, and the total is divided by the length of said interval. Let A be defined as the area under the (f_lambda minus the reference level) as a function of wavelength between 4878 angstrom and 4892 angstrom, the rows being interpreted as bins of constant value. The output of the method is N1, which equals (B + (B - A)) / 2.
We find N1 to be 12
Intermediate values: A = -25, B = -0.2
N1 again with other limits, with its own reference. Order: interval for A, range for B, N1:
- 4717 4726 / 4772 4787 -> 3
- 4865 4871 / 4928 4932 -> 4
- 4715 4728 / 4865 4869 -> 1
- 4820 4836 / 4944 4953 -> 8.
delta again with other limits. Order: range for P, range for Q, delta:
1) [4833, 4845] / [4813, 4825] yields 3.07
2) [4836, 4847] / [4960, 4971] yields 3.14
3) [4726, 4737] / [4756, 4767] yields 2.89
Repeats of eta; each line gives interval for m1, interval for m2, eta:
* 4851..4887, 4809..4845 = 0.7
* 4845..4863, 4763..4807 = 0.6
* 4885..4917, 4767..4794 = -1.1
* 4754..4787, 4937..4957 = 1.1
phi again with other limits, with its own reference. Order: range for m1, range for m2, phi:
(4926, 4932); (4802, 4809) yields 18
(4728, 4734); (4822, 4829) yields 7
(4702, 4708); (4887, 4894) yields 10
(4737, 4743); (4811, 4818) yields 2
